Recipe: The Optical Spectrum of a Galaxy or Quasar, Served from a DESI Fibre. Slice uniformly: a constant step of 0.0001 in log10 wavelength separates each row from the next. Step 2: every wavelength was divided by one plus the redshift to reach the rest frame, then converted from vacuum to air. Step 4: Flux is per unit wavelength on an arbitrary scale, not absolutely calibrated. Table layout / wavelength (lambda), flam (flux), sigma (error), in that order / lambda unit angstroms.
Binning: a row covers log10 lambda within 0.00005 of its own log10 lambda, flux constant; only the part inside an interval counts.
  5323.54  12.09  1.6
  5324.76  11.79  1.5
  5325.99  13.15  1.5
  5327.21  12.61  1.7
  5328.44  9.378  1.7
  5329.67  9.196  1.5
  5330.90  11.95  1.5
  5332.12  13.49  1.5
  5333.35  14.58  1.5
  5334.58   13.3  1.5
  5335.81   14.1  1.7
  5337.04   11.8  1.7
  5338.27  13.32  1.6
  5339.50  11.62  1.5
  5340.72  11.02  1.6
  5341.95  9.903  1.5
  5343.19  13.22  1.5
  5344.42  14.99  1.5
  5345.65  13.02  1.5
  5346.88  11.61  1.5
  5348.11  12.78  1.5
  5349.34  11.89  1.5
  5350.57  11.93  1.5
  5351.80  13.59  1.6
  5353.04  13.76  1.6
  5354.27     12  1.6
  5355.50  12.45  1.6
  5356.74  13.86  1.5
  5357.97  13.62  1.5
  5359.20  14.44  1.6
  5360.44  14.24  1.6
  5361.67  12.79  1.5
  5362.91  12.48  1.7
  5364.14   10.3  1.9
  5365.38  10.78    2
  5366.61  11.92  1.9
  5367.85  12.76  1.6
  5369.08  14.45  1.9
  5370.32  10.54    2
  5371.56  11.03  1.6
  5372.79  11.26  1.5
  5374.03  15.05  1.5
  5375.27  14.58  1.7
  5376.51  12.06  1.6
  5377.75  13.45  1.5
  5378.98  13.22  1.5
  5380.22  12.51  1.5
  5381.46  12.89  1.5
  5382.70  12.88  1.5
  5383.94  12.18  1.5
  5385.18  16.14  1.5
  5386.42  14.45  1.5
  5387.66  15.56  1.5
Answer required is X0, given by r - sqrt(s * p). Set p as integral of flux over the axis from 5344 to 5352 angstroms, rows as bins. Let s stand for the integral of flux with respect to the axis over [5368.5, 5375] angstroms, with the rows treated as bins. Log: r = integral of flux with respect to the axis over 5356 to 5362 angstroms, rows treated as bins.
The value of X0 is -8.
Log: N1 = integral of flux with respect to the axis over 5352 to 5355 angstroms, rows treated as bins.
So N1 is 39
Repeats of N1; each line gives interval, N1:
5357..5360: 42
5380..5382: 25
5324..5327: 38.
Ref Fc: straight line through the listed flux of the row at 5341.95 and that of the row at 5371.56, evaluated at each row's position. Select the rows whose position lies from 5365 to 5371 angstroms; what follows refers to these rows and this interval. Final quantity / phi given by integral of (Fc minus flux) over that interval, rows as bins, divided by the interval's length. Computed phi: -1.2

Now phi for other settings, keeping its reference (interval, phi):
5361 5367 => -0.9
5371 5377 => -1.7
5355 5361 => -3.2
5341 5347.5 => -2.5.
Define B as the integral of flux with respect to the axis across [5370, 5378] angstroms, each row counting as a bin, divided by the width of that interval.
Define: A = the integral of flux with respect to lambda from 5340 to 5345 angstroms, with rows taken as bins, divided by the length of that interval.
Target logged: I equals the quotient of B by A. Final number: 1.03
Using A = 12.2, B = 12.6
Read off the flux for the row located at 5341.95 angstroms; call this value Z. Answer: 9.903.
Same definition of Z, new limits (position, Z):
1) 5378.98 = 13.22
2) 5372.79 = 11.26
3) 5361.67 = 12.79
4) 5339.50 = 11.62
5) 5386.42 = 14.45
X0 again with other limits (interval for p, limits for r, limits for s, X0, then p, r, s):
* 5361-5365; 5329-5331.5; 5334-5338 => -23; 47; 26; 52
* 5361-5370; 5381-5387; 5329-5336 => -16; 110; 82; 89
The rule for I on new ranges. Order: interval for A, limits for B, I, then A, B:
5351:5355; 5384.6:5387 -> 1.17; 13.0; 15.3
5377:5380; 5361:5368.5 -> 0.90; 13.2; 11.9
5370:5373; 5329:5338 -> 1.15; 11.0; 12.6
